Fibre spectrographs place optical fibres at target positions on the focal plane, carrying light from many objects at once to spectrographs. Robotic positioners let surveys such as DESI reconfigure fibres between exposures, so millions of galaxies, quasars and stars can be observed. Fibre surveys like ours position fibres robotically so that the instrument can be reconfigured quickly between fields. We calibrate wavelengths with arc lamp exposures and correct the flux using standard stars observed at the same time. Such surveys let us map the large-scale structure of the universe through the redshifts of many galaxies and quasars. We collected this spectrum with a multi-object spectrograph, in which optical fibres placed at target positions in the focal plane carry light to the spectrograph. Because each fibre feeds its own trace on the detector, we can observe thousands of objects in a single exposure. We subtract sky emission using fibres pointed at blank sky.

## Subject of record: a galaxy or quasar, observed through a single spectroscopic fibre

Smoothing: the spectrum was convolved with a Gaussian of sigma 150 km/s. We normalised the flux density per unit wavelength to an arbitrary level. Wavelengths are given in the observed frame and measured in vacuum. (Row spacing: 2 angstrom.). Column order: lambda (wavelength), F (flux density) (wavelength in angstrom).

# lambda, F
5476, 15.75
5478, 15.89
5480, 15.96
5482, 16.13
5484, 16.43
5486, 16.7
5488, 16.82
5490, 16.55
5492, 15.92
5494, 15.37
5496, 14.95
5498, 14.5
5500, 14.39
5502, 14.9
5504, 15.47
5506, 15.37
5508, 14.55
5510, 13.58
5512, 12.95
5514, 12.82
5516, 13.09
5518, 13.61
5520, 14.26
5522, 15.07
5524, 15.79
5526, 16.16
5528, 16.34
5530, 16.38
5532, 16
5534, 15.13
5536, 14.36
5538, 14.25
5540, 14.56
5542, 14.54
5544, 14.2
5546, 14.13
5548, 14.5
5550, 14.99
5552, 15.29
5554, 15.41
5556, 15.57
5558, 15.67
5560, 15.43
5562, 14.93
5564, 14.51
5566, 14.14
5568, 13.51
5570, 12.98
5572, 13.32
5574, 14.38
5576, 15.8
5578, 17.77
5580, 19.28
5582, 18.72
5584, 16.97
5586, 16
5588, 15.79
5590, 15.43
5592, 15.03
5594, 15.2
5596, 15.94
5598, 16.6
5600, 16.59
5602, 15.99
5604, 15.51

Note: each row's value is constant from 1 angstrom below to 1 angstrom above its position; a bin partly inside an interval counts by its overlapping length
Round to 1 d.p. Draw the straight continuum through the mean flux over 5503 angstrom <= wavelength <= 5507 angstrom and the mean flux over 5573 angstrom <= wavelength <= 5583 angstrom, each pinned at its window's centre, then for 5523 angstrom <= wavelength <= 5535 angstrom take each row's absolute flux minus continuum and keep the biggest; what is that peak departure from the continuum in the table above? 1.0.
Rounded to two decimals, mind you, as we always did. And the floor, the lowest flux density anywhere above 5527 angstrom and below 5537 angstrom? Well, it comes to 14.36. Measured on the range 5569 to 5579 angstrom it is 12.98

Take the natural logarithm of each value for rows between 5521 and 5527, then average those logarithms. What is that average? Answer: 2.75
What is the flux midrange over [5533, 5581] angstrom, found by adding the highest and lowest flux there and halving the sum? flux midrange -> 16.1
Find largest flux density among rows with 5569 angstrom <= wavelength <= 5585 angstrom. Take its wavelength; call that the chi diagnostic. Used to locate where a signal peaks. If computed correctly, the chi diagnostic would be 5580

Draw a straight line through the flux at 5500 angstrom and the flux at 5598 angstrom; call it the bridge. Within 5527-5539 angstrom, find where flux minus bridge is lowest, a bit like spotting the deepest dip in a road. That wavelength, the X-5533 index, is 5538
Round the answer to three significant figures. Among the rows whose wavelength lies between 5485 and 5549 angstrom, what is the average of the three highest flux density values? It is 16.7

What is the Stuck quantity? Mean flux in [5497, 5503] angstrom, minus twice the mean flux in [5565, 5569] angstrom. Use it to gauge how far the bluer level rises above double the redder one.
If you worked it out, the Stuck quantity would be -13.1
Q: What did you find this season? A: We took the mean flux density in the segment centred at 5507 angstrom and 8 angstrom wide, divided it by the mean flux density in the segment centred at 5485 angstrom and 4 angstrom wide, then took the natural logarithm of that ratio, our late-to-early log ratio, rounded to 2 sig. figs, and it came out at -0.12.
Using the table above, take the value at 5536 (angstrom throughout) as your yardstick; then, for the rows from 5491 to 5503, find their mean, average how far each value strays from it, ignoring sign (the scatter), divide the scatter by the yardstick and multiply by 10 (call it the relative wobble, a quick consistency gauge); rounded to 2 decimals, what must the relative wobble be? 0.30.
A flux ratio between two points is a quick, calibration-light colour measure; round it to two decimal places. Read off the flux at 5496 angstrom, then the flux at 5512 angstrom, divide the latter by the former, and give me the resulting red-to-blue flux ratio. 0.87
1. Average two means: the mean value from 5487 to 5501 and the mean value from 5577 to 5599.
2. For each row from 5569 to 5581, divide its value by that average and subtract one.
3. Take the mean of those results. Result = -0.03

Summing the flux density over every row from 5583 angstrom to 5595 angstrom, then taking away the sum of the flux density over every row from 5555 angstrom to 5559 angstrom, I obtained 63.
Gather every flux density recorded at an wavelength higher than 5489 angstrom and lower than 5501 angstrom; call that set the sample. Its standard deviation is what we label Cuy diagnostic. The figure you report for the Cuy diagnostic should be 0.8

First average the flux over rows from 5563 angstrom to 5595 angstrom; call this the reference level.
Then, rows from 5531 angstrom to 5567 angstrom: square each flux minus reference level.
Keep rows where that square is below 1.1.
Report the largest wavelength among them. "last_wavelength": 5564 angstrom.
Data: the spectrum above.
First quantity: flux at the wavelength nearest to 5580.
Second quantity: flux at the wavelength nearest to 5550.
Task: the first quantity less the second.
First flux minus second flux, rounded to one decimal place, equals 4.3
